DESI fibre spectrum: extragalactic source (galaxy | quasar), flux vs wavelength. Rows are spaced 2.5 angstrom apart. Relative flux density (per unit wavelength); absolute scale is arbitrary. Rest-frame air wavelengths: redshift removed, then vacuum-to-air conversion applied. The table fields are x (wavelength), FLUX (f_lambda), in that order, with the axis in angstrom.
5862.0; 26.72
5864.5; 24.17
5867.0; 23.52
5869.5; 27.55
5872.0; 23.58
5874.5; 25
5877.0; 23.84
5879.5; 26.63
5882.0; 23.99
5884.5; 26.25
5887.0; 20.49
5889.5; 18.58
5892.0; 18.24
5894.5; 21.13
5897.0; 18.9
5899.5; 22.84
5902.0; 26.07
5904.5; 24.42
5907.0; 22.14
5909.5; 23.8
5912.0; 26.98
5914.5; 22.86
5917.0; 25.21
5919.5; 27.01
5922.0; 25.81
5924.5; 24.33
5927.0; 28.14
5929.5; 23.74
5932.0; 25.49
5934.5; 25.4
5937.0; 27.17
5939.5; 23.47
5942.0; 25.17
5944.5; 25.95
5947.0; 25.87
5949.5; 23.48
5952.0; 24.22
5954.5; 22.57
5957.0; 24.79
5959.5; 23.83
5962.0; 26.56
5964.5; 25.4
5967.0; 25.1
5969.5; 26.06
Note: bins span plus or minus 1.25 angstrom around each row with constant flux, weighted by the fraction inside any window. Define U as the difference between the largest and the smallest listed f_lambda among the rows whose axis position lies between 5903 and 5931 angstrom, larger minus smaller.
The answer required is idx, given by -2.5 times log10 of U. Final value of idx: -1.9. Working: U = 6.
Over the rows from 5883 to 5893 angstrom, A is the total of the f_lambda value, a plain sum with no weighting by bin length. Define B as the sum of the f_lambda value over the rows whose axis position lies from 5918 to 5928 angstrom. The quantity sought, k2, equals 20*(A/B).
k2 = 15.9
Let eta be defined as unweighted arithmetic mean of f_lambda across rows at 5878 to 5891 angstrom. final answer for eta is 23.2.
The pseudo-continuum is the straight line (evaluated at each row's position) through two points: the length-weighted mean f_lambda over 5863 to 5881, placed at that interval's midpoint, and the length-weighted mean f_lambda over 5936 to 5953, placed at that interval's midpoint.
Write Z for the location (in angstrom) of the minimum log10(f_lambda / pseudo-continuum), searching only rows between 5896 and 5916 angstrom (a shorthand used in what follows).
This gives 5897.0 angstrom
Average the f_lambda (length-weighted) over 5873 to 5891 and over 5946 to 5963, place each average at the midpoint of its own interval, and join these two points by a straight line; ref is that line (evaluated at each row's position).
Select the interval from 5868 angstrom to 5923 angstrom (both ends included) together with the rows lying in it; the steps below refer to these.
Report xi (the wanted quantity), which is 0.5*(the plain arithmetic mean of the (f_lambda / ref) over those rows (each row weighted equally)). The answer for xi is 0.501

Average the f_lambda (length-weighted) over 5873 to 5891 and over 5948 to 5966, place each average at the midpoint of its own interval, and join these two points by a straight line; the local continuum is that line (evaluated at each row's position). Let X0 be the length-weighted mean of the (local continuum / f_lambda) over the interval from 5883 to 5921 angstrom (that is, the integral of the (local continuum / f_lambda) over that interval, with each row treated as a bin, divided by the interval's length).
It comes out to 1.05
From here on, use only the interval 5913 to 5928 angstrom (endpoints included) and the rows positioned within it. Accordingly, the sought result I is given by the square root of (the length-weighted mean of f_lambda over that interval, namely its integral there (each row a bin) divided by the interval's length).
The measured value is 5.05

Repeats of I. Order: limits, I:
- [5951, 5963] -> 4.93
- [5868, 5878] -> 5.00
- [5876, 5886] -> 5.01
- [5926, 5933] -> 5.07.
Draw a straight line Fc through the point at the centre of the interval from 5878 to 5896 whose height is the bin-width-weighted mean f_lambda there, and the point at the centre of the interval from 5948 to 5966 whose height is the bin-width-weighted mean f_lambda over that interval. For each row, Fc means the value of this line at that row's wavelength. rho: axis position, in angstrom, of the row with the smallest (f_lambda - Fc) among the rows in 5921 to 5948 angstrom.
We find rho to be 5939.5 angstrom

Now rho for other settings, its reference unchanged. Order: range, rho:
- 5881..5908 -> 5892.0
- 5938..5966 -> 5954.5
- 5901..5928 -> 5907.0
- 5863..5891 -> 5889.5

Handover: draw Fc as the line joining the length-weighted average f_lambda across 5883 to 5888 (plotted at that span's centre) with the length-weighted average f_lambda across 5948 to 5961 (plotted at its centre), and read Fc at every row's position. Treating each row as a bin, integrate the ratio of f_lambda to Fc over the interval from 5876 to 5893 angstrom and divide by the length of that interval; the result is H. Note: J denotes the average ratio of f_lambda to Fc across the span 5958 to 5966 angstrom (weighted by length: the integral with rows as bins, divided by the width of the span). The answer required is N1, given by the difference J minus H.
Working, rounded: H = 0.96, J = 1.06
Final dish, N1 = 0.09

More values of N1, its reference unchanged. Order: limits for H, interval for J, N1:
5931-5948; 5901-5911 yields -0.05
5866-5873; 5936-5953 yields -0.01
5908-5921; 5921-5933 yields 0.01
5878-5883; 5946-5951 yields -0.04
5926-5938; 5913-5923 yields -0.03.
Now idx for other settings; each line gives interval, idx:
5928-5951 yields -1.4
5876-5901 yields -2.3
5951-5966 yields -1.5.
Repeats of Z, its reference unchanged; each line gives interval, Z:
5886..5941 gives 5892.0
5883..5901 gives 5892.0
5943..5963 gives 5954.5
